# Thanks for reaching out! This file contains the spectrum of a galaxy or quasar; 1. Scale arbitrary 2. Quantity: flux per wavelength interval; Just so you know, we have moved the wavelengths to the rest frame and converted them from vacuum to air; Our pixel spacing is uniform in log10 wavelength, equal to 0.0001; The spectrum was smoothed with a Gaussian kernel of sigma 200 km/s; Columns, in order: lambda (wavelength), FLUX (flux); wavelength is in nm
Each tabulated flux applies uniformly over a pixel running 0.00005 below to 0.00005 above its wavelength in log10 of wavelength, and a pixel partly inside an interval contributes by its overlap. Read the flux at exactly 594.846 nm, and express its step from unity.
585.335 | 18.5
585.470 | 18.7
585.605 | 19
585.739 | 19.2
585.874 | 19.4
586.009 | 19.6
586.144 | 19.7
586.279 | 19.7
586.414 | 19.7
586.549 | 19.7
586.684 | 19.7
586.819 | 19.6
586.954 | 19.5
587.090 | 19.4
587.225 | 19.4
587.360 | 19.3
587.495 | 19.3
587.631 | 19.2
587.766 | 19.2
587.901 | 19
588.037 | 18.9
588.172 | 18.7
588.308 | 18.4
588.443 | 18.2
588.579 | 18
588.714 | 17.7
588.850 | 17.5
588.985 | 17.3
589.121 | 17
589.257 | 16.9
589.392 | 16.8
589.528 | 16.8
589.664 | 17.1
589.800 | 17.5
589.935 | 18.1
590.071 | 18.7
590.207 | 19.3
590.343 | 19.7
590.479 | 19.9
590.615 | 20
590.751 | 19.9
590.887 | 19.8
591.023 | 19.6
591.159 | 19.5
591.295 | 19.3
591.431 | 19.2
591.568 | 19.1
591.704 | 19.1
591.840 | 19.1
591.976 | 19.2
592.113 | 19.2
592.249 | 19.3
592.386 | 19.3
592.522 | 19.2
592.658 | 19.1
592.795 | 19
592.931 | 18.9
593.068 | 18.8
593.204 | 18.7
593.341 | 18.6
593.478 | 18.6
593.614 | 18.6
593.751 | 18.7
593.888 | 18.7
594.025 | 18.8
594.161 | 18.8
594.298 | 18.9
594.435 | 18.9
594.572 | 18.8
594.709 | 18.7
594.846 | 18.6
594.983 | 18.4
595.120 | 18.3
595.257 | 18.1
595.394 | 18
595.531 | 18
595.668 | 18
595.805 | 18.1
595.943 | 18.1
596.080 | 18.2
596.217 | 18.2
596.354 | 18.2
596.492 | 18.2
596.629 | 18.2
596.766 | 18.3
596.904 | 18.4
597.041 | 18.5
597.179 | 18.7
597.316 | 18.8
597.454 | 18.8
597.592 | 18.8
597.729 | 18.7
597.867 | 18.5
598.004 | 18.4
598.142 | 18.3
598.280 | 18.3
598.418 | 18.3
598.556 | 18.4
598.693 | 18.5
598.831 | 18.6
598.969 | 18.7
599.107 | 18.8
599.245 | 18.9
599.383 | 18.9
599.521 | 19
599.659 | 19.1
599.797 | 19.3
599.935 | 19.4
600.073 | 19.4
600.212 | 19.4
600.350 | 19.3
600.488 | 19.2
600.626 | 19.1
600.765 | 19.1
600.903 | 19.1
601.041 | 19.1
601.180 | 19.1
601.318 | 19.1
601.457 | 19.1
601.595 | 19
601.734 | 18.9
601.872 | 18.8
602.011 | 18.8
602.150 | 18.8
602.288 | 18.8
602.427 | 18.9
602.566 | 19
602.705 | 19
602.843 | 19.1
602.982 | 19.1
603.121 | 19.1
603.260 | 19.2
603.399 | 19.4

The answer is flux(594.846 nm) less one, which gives 17.6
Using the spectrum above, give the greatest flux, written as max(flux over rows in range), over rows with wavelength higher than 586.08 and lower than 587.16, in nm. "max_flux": 19.7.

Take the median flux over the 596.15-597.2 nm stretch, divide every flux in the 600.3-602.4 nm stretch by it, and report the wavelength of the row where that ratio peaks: 600.350 nm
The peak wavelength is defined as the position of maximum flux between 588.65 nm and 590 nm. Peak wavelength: 589.935 nm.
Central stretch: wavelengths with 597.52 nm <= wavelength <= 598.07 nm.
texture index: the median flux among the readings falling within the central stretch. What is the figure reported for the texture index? 18.6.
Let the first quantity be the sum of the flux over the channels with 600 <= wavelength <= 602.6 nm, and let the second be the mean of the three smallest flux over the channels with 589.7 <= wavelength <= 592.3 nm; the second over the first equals 0.0500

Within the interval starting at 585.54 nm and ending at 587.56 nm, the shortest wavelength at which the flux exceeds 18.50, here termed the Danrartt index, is 585.605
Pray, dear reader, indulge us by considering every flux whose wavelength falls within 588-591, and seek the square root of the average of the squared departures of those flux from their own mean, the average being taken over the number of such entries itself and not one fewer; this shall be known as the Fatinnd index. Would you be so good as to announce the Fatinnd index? 1.09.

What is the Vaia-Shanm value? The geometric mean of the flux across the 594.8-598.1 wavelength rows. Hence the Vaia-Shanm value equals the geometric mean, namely 18.4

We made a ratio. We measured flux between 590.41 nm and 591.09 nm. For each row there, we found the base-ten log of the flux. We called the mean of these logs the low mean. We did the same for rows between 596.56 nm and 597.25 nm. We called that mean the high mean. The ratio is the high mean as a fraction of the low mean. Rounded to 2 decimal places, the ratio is 0.98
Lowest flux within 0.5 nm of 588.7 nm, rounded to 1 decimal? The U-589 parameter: 17.0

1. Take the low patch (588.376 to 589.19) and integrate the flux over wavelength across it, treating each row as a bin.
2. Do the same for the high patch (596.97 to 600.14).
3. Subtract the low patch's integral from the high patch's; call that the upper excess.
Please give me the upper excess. 45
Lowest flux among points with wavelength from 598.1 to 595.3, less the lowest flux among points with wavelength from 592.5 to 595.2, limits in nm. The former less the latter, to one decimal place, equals -0.3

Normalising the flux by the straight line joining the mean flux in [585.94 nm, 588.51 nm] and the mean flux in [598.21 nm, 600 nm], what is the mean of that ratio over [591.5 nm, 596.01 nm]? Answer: 0.98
